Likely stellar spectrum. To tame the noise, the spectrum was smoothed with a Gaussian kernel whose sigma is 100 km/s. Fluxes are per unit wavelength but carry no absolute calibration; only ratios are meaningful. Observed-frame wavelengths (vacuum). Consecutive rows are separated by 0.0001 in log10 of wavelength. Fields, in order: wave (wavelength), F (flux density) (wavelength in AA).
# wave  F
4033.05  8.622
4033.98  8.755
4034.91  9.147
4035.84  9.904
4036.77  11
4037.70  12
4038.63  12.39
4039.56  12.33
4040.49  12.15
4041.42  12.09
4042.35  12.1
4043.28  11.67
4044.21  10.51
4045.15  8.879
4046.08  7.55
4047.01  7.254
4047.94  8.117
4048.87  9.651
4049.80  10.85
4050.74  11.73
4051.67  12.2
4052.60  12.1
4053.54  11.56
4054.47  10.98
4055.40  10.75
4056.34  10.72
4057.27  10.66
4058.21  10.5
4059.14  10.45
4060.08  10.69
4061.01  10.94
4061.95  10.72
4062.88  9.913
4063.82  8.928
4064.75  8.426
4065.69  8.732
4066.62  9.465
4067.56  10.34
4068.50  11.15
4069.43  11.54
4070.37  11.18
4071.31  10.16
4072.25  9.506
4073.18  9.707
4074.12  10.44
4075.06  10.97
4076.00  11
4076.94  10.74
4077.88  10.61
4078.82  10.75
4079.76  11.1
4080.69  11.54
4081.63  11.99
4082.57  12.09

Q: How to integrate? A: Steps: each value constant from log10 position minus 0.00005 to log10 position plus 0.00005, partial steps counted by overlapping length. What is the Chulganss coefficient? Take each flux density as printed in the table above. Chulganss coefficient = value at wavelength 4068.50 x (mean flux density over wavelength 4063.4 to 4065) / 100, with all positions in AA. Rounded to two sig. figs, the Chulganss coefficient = 0.97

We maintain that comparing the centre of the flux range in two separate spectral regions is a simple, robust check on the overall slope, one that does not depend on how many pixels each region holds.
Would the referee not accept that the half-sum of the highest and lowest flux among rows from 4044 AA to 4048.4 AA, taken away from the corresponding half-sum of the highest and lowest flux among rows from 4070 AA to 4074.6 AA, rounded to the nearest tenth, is 1.5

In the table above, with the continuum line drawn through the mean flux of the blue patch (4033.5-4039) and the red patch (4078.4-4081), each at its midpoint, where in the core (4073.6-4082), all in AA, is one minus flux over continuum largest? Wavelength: 4074.12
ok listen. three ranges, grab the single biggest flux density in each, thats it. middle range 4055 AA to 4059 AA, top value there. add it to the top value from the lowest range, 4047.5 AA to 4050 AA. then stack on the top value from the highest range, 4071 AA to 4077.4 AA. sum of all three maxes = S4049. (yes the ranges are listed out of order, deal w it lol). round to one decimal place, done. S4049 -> 32.6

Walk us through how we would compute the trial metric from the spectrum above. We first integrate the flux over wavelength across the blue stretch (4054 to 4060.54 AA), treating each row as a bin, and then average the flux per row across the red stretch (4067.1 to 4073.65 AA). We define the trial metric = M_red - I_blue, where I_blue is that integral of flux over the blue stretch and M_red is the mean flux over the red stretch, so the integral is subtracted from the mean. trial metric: -59.3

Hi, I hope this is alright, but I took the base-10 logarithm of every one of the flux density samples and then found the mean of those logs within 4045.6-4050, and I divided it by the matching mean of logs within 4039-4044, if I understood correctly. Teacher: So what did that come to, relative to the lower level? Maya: 0.86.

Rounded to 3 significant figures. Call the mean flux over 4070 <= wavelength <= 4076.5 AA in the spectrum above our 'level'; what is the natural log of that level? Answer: 2.34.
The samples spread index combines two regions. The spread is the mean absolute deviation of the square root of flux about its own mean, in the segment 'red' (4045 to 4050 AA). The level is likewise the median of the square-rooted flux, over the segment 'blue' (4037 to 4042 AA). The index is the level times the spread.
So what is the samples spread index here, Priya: 0.63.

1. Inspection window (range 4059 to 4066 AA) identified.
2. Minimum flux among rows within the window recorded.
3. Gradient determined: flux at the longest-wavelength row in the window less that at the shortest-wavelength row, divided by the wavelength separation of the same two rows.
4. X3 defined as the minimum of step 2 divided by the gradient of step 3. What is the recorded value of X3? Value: -32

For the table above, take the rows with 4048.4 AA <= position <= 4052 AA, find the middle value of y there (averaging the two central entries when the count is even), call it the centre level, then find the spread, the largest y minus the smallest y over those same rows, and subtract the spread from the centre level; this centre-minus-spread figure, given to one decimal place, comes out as 8.7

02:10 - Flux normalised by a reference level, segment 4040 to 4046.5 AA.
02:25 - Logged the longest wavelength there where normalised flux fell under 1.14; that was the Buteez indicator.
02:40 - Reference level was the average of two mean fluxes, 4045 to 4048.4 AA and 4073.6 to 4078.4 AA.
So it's 4046.08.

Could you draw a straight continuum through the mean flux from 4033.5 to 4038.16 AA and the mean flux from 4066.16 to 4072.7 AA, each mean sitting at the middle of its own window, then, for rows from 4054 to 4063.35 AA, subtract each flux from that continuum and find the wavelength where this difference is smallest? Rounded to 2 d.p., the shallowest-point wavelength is 4054.47 AA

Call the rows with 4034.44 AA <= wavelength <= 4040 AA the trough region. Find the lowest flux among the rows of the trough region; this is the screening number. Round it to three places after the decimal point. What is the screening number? 9.147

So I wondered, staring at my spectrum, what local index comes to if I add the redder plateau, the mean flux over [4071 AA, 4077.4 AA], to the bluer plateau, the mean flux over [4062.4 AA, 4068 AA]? 19.7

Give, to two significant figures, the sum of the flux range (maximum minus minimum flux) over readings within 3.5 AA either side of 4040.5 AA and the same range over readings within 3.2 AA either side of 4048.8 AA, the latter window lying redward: 5.7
